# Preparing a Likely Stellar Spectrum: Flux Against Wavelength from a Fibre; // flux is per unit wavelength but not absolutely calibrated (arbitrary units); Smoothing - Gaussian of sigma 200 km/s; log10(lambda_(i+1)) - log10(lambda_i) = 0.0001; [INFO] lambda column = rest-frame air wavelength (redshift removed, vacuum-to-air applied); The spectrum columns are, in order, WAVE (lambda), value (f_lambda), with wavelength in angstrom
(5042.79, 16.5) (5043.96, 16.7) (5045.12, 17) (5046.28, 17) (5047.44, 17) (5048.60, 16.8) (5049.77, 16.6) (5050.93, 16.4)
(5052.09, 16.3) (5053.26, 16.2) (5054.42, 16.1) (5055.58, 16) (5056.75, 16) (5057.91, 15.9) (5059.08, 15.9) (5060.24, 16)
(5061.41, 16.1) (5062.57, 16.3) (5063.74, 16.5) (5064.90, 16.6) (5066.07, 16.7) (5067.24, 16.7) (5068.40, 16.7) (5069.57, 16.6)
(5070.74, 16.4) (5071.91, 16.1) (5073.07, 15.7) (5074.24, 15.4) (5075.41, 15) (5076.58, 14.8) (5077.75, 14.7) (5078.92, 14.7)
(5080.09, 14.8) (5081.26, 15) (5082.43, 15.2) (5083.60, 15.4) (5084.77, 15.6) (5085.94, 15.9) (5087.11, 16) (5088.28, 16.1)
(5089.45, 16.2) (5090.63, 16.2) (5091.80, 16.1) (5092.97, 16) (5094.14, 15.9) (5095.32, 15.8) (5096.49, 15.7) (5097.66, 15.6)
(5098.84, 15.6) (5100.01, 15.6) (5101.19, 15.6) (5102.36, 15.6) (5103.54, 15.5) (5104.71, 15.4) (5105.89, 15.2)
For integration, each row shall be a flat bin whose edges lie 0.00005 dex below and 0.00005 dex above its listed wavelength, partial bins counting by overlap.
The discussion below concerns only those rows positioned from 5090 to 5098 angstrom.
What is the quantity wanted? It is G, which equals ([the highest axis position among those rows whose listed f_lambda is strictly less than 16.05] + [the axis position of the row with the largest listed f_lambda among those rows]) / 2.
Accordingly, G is 5094.1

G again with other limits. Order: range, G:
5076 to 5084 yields 5083.6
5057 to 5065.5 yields 5062.6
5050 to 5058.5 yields 5054.4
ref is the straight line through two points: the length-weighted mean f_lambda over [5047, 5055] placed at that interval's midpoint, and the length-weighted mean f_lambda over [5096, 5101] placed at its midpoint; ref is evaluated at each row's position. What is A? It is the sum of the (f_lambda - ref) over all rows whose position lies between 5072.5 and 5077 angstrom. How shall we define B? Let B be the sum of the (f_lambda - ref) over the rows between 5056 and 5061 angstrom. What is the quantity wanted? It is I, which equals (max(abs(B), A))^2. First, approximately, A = -3.3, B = -2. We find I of 2.4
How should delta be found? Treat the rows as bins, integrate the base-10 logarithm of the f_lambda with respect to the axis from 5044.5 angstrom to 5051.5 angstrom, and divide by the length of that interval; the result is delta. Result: 1.23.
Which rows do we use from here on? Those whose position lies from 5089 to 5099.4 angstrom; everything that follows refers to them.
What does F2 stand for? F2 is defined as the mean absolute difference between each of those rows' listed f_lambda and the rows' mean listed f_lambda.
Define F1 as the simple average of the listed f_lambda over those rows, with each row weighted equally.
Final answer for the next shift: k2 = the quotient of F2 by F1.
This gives 0.013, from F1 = 15.9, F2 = 0.20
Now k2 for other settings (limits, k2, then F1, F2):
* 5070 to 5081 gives 0.036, 15.3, 0.54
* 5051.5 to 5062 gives 0.007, 16.1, 0.11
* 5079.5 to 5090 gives 0.027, 15.6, 0.42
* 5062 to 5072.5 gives 0.010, 16.5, 0.17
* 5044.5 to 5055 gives 0.019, 16.6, 0.31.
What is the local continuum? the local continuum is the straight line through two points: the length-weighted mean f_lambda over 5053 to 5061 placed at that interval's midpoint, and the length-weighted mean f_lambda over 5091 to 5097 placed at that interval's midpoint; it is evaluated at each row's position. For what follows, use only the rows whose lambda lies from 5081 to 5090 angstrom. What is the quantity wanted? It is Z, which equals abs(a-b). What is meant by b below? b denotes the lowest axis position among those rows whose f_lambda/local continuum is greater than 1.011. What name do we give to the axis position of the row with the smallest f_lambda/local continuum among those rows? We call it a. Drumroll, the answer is 8.2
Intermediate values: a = 5081.26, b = 5089.45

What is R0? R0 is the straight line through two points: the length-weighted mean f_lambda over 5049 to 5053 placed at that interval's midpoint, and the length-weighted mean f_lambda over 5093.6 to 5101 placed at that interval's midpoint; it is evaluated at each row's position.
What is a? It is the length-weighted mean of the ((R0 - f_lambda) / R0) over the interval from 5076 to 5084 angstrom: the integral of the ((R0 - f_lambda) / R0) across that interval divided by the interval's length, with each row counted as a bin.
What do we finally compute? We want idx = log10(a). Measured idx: -1.2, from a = 0.064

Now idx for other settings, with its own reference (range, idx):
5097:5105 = -2.4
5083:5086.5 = -1.8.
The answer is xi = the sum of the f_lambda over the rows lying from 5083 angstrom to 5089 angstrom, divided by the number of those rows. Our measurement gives 15.8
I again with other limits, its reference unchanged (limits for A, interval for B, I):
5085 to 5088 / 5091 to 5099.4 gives 1.1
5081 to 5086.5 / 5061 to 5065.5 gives 0.2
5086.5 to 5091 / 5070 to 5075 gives 1.8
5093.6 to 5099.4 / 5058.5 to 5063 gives 0.8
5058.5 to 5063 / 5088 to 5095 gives 4.2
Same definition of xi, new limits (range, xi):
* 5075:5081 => 14.8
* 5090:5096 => 16.0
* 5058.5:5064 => 16.2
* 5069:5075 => 16.0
